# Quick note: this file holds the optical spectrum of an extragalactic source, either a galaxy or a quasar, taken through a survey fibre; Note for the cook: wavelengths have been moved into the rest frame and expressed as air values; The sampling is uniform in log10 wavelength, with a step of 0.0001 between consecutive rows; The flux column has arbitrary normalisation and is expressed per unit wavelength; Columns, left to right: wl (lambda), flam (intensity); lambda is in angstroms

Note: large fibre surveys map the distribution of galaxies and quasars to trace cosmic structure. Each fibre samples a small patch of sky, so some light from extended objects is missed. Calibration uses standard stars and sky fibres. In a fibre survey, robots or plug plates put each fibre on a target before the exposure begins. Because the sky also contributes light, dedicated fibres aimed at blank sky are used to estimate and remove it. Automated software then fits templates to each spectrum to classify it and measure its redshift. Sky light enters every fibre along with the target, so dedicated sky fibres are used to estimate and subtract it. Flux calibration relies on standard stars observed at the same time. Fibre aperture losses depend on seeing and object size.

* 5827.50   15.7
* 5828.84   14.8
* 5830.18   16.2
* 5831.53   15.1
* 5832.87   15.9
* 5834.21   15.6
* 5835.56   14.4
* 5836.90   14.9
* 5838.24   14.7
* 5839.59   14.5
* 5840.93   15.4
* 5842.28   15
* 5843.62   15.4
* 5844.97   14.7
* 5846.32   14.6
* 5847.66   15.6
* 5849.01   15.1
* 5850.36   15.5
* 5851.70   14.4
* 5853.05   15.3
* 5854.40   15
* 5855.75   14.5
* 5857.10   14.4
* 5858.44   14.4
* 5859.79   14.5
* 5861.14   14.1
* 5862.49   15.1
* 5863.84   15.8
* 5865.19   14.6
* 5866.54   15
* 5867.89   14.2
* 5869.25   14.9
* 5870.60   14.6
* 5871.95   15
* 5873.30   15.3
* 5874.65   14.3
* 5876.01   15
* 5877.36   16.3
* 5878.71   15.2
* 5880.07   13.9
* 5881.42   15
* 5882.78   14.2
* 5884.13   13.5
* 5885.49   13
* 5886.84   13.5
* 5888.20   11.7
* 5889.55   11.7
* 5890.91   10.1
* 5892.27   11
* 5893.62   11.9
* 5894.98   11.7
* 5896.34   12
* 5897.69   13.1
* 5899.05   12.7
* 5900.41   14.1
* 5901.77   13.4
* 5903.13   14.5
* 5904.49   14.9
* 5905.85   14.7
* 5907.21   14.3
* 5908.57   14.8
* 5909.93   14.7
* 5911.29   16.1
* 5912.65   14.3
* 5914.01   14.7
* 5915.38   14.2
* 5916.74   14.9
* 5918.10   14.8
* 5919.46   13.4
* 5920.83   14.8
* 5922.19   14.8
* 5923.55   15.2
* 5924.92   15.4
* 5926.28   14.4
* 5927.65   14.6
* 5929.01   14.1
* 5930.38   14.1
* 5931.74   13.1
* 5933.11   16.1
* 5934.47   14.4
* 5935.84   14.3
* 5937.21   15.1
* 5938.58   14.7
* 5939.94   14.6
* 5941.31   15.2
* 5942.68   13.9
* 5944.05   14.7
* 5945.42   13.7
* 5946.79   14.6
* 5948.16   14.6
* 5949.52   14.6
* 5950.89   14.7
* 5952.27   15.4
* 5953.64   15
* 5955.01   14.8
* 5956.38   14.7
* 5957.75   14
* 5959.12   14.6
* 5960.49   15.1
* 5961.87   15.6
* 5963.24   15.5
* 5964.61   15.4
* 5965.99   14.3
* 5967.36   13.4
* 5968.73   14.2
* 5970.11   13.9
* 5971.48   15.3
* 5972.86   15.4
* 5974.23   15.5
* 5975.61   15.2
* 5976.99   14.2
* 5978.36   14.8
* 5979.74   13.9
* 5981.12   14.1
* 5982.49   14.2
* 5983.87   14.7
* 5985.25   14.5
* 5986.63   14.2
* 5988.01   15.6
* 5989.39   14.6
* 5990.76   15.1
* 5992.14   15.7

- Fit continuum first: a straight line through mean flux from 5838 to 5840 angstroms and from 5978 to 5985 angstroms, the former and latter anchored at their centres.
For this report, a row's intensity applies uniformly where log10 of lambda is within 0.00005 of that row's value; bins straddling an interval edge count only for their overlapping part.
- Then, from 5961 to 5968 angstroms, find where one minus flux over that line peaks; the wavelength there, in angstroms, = 5967.36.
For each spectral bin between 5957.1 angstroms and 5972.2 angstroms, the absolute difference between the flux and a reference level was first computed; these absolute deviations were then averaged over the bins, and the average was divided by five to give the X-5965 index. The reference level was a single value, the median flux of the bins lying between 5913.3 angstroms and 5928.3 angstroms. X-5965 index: 0.13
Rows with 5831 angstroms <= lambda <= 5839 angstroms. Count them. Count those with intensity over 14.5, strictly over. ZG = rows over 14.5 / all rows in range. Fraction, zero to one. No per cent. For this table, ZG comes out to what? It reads 0.83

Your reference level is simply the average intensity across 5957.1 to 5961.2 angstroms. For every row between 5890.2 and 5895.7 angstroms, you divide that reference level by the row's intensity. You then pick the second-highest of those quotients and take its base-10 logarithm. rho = 0.122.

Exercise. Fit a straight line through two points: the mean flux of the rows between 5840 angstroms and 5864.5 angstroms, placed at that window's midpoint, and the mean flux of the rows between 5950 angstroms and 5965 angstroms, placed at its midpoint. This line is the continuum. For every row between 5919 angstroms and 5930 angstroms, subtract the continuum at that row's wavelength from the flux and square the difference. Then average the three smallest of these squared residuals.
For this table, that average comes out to 0.036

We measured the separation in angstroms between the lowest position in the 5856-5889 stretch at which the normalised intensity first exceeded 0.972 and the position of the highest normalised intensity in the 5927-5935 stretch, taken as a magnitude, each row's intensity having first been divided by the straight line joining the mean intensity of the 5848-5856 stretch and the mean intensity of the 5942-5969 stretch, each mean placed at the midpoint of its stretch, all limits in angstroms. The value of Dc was 70.6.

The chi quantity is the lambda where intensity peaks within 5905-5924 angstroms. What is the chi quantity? 5911.29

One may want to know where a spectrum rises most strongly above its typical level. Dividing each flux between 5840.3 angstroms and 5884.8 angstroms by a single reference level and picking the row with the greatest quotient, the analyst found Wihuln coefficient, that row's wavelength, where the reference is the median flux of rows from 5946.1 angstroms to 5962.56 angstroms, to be 5877.36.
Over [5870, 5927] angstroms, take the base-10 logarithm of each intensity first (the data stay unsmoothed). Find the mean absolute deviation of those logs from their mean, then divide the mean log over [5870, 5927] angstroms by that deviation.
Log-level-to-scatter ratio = 32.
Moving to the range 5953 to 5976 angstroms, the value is 73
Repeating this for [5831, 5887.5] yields 76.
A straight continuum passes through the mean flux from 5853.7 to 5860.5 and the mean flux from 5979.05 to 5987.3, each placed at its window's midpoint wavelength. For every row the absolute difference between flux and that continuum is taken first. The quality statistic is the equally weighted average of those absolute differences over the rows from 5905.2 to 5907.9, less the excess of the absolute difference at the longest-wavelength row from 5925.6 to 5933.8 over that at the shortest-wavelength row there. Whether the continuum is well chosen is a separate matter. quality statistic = -1.5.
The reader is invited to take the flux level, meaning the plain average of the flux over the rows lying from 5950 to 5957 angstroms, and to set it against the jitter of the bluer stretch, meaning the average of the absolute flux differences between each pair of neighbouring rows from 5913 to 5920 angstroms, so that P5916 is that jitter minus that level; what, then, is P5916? -14.2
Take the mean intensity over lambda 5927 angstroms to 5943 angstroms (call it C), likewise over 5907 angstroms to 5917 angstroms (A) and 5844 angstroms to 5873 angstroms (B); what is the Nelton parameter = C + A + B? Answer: 44.1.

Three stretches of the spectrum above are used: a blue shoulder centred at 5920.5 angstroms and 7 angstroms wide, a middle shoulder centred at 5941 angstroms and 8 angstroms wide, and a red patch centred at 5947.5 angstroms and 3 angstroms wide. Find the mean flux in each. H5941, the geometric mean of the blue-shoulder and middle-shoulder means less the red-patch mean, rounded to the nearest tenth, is 0.0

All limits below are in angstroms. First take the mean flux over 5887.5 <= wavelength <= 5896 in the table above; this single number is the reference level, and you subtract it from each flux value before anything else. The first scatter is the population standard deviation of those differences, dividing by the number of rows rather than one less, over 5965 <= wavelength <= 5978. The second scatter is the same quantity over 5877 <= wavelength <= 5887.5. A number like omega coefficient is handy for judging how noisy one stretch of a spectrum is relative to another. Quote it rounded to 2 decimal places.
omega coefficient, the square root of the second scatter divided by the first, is 1.20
